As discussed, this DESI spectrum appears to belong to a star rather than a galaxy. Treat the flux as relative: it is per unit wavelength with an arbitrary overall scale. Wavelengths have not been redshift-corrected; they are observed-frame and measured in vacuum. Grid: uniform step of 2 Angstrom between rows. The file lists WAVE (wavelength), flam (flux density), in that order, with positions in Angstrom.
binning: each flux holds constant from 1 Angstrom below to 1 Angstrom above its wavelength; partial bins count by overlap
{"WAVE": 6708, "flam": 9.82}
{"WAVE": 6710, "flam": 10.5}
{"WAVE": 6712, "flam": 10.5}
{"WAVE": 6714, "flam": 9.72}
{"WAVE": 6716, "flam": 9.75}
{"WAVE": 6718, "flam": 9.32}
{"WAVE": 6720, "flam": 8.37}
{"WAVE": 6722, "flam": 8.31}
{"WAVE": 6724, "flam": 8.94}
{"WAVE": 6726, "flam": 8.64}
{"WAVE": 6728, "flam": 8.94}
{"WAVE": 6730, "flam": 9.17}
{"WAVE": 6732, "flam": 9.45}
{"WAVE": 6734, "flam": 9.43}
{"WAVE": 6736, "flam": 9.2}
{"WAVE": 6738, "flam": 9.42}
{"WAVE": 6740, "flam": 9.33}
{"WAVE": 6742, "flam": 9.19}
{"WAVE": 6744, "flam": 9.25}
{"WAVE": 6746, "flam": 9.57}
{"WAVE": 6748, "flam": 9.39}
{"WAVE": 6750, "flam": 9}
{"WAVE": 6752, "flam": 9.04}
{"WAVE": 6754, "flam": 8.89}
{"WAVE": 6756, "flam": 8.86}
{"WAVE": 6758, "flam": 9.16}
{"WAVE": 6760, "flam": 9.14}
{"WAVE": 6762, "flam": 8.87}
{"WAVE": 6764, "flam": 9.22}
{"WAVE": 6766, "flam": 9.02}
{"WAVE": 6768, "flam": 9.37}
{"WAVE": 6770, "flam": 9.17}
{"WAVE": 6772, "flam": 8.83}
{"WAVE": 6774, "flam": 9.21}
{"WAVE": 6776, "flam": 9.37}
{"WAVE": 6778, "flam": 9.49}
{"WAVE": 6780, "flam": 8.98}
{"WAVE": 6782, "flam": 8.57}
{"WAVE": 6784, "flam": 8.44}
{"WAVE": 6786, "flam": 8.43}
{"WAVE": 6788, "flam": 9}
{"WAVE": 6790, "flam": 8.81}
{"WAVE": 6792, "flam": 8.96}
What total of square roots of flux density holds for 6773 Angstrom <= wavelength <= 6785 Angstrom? 18.01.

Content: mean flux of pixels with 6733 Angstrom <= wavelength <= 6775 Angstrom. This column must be 9.17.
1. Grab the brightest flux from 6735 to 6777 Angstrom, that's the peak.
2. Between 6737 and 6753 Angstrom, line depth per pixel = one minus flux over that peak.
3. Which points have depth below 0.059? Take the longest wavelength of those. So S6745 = 6752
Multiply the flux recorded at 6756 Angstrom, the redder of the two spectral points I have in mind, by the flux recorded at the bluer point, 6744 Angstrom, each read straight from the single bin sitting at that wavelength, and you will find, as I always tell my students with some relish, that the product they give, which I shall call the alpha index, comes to 82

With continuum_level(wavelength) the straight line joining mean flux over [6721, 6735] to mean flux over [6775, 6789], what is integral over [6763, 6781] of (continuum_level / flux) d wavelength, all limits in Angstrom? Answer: 17.5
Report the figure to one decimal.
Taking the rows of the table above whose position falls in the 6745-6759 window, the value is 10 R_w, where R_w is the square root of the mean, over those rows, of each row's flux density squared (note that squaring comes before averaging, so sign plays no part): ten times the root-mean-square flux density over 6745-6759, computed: 91.3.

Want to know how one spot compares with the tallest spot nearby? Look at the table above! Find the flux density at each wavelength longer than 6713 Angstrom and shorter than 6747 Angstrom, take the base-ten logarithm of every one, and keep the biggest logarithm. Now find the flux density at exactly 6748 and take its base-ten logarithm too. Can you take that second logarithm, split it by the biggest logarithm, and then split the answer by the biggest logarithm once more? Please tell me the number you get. 0.994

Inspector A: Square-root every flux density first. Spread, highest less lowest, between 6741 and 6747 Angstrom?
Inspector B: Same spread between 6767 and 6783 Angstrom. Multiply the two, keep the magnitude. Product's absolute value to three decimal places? 0.010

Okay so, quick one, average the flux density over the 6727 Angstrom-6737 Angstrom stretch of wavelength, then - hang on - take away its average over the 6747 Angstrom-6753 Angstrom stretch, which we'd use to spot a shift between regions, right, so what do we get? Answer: 0.1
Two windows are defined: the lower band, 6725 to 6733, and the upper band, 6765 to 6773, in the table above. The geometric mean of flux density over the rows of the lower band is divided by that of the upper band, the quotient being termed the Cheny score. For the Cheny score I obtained 0.99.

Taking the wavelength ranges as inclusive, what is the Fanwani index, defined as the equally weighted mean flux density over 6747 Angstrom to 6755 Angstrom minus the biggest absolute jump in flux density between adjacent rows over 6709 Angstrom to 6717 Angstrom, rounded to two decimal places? 8.30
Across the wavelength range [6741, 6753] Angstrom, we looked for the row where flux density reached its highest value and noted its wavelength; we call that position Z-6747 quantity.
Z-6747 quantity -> 6746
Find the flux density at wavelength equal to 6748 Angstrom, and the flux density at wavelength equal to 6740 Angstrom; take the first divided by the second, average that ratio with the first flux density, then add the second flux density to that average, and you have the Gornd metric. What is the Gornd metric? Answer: 14.5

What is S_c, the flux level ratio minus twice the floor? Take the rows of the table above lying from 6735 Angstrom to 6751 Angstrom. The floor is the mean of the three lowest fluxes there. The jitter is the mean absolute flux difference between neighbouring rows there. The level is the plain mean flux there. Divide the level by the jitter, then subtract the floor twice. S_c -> 28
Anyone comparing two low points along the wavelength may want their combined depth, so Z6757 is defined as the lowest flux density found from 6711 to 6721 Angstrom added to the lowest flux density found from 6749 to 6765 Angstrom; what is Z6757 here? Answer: 17.2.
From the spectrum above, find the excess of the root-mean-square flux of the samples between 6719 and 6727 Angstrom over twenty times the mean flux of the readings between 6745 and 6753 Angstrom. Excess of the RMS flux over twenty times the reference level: -176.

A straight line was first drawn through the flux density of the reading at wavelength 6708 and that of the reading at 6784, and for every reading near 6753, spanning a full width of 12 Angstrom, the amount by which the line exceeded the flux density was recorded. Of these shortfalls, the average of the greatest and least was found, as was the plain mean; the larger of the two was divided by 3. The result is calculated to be -0.02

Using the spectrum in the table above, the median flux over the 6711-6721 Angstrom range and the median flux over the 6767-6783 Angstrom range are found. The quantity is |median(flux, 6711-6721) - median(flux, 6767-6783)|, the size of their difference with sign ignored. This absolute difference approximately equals 0.5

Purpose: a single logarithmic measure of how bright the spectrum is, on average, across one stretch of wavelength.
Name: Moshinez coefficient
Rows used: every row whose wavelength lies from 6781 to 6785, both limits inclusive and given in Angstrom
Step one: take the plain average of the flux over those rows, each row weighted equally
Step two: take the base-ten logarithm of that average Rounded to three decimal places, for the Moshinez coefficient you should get 0.930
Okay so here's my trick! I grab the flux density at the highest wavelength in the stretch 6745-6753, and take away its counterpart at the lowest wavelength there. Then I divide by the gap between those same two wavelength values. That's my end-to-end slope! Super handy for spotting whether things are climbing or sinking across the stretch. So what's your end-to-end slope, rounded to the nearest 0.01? -0.09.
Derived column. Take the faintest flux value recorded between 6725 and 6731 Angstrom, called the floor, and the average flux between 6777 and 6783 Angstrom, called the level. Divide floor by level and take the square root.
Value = 0.98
